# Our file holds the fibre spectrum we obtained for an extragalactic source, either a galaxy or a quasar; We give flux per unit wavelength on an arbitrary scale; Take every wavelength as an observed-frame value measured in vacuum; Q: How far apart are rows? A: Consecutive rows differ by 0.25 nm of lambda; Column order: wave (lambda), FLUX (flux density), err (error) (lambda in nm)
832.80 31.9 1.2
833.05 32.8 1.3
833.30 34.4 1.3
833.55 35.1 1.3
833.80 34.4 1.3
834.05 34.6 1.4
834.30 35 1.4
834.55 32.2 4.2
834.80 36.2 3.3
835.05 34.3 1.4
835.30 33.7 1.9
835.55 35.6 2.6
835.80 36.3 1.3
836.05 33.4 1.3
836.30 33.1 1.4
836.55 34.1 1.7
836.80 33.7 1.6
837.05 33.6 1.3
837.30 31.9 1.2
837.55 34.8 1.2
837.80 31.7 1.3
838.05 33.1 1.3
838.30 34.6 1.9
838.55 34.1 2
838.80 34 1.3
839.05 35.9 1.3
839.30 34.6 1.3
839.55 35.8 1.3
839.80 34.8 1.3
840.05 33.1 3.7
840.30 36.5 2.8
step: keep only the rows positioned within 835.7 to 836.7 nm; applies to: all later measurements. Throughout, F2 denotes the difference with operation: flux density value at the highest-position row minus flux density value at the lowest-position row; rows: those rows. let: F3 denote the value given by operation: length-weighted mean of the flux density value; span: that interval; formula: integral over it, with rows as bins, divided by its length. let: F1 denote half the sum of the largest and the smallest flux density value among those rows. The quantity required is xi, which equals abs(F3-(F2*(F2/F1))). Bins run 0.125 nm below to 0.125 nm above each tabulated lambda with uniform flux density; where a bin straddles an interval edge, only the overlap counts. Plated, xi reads 34.0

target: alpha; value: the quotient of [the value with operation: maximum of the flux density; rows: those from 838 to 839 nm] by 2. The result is 17.3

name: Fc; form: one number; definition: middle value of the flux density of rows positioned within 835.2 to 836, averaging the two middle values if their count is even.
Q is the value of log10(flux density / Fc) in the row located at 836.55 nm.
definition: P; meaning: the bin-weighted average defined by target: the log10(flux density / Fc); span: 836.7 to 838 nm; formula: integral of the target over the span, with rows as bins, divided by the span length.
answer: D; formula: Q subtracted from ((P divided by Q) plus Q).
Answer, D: 1.7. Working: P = -0.032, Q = -0.019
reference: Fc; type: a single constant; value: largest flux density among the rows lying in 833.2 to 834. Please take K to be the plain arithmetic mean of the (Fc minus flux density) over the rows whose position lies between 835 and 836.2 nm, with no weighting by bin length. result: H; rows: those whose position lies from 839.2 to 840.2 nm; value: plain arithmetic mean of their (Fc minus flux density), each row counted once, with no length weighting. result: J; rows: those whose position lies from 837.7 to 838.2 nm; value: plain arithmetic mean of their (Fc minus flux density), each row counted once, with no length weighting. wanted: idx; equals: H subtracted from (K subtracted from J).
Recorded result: 1.7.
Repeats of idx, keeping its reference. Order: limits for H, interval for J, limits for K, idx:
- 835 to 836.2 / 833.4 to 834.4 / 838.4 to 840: -0.3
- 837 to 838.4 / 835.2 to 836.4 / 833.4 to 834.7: -2.0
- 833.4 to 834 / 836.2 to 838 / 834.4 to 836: 1.1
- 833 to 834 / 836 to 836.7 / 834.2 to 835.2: 0.0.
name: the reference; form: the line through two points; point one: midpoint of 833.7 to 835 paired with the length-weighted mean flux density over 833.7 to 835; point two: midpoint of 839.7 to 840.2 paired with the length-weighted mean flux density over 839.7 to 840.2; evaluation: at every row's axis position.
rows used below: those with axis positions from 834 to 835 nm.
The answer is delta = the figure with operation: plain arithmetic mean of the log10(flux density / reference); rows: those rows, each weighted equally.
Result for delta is 0.000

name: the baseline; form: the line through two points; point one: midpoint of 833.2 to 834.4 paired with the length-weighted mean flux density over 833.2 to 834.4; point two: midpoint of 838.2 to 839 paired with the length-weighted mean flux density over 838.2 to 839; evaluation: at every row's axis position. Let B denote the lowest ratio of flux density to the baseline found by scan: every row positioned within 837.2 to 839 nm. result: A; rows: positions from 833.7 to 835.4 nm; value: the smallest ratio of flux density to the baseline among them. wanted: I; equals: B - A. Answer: -0.009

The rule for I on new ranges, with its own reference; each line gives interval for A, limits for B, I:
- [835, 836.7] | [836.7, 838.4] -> -0.038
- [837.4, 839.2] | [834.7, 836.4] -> 0.038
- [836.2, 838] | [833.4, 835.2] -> 0.009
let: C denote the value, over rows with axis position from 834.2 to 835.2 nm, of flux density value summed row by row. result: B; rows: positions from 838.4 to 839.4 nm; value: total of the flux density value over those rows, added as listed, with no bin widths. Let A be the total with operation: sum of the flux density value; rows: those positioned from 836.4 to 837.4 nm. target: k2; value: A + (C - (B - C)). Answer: 270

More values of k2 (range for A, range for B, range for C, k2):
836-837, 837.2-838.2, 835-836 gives 283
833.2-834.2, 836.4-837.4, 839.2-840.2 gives 282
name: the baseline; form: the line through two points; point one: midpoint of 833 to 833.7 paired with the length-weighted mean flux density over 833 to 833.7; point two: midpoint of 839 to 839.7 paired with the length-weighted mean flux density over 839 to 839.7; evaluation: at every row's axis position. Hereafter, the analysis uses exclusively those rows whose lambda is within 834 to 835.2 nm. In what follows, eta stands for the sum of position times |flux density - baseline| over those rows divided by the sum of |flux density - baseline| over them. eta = 834.61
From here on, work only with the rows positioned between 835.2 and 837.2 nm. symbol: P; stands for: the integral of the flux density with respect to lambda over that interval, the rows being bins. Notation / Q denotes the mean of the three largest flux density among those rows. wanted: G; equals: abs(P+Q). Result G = 104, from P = 68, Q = 35.33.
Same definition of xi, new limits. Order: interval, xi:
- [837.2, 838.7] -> 33.3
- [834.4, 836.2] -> 34.5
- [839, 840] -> 35.0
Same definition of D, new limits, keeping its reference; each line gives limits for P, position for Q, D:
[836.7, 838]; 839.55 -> -13.0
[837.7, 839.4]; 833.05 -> 0.6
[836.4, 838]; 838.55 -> 1.6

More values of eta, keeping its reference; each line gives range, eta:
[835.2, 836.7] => 835.95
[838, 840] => 838.72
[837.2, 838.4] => 837.71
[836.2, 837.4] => 836.90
